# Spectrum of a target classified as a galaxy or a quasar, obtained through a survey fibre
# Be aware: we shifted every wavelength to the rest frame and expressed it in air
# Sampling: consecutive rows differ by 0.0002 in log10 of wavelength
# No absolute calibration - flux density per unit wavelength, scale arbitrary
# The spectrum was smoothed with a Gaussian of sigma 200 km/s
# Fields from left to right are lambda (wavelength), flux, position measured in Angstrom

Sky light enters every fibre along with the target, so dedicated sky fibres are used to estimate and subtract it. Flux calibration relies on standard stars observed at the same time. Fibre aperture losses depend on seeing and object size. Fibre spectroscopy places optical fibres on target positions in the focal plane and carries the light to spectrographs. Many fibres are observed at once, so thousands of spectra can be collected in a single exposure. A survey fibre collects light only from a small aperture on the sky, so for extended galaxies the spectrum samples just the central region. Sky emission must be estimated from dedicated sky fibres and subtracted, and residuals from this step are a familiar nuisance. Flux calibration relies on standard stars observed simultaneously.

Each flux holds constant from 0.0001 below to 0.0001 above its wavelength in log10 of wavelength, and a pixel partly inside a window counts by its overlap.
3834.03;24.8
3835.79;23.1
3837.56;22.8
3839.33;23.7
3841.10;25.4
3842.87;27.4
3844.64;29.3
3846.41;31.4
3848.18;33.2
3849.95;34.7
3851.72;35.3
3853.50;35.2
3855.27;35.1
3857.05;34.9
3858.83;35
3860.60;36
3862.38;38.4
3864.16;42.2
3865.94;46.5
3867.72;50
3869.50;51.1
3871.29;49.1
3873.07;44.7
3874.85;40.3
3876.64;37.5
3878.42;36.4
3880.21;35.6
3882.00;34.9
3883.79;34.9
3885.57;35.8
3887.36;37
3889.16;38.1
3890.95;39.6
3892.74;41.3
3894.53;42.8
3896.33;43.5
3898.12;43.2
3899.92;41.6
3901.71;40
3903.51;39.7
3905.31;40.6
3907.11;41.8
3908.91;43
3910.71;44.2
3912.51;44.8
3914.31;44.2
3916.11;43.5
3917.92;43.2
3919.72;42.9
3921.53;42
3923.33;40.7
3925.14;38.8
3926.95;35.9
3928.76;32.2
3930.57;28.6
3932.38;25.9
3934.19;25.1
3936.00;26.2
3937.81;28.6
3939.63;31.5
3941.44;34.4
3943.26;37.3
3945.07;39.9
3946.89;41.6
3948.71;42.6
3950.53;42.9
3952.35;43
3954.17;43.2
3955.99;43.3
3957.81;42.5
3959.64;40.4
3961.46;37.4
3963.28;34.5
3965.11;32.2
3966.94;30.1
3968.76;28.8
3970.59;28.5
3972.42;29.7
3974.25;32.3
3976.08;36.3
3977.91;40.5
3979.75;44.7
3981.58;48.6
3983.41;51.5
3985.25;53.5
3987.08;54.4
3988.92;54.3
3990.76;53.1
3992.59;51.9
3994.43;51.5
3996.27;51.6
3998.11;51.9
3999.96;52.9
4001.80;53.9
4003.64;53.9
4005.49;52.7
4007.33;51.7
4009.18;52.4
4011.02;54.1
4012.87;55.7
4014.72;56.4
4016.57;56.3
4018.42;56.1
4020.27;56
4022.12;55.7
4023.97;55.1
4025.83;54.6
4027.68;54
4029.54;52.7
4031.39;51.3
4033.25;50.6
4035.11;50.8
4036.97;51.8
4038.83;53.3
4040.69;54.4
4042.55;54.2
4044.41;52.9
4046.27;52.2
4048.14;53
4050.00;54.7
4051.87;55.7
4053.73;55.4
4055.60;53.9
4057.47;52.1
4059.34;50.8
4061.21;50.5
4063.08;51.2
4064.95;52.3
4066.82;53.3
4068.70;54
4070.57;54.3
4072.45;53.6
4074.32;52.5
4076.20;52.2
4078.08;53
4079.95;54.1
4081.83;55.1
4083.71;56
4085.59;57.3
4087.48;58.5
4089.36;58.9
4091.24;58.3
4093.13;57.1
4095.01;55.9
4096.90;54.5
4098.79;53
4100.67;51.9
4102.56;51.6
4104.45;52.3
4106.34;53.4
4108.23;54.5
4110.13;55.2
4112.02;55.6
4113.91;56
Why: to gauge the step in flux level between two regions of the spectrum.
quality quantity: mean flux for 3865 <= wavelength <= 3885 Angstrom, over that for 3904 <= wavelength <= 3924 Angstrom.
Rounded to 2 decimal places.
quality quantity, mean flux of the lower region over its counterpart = 0.98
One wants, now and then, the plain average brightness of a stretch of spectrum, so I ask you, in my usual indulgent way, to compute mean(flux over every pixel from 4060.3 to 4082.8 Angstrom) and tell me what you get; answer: 53.0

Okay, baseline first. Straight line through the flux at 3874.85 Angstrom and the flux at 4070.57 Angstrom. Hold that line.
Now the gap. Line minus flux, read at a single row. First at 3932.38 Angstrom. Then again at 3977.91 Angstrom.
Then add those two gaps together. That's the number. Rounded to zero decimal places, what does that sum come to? 26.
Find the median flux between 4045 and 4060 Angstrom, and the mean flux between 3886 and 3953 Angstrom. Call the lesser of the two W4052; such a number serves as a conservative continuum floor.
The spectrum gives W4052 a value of 38.7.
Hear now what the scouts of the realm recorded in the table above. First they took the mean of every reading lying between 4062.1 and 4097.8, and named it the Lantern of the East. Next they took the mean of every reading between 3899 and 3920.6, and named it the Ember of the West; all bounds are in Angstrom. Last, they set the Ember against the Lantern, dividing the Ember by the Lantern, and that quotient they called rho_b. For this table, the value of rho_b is 0.77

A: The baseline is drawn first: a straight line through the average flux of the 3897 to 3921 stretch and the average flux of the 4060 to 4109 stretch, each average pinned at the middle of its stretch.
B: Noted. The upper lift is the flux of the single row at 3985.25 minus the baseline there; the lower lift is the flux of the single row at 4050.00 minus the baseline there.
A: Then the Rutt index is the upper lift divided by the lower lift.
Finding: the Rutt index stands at 2.1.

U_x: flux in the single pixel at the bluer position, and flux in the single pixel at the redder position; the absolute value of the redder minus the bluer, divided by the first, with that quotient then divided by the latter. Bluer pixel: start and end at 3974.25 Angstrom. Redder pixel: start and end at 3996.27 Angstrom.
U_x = 0.012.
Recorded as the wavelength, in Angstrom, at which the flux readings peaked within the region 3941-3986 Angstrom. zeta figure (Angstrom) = 3985.25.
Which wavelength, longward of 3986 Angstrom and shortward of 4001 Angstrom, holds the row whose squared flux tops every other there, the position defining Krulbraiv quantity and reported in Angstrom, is 3987.08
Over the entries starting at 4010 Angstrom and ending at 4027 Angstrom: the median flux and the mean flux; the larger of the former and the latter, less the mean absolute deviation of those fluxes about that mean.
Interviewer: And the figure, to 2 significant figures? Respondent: 55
